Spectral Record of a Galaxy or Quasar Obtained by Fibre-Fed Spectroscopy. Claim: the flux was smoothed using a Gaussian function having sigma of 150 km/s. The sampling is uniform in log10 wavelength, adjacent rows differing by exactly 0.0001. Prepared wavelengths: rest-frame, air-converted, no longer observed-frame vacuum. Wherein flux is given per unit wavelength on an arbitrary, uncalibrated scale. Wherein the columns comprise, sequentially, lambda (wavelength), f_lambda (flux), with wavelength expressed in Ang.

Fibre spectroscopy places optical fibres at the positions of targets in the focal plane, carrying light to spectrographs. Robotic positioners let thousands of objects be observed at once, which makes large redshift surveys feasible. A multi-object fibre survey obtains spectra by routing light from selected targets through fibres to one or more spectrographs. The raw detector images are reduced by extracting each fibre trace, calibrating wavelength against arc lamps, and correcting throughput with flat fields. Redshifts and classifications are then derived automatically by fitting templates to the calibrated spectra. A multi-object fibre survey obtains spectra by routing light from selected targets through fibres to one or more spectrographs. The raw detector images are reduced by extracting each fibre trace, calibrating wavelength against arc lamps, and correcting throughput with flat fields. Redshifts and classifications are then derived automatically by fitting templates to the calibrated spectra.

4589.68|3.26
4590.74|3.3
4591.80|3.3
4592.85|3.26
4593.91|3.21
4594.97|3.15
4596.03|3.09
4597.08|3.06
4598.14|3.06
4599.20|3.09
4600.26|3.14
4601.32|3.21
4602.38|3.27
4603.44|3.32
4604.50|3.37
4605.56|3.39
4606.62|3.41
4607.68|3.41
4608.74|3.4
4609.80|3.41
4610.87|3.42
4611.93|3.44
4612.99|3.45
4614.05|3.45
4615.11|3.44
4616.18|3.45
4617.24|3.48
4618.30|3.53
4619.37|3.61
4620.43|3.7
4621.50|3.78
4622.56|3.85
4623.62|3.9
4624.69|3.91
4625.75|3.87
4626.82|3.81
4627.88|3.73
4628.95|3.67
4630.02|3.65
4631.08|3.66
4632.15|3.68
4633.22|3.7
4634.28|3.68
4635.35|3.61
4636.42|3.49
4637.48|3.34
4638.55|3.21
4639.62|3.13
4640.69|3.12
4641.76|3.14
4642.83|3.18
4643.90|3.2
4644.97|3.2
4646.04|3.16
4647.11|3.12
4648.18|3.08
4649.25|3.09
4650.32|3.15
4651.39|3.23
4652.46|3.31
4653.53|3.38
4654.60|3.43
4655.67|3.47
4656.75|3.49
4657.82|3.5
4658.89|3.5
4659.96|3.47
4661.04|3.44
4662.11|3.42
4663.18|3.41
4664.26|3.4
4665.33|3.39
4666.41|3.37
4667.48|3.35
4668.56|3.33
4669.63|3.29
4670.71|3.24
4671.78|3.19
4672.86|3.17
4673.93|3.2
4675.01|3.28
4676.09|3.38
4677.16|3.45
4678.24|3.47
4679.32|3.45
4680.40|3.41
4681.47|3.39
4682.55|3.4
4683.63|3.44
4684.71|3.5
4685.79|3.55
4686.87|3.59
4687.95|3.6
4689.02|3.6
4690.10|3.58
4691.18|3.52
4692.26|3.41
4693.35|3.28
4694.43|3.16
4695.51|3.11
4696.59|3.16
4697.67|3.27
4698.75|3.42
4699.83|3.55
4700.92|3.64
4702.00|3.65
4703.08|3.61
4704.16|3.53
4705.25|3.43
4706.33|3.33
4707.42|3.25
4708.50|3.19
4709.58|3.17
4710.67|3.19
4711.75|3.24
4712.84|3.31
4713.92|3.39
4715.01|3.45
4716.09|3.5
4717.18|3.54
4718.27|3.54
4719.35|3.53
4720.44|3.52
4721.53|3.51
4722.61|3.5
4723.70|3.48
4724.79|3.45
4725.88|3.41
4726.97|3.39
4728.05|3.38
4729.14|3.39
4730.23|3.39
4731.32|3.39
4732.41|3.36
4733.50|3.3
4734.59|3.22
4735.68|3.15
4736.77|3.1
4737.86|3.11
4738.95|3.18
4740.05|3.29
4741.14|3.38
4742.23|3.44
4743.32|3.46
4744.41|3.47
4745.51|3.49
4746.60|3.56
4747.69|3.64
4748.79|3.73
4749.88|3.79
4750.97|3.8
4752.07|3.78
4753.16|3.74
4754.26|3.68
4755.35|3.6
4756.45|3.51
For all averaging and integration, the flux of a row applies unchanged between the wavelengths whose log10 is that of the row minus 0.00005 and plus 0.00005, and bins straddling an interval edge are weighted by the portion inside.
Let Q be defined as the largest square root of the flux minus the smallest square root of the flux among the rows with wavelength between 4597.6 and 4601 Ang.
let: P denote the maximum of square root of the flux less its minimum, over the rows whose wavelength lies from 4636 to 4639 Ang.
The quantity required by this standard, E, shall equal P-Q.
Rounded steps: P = 0.08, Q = 0.023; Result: 0.054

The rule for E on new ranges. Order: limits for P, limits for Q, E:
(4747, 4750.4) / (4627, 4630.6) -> 0.018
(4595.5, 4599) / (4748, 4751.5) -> -0.009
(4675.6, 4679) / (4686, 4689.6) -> 0.022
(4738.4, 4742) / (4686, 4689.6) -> 0.053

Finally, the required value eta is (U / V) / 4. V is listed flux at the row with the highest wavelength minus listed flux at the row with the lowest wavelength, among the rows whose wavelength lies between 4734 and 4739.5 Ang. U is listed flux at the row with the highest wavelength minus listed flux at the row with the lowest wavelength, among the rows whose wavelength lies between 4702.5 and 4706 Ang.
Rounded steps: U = -0.18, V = -0.04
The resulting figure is 1.1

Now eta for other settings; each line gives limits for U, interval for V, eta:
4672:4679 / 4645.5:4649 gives -0.9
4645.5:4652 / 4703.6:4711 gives -0.1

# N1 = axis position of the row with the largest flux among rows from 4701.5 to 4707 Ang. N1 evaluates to 4702.00 Ang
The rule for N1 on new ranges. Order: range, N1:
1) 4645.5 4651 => 4646.04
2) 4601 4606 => 4605.56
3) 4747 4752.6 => 4750.97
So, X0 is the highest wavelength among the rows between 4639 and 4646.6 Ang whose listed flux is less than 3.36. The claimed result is 4646.04 Ang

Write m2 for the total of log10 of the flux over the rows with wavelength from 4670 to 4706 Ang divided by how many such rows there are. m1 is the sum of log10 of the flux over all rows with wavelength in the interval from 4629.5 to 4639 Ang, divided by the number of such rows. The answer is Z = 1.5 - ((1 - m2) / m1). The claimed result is 0.65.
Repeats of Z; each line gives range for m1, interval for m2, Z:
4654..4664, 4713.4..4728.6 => 0.65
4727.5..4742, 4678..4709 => 0.60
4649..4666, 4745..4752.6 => 0.68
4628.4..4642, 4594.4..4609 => 0.59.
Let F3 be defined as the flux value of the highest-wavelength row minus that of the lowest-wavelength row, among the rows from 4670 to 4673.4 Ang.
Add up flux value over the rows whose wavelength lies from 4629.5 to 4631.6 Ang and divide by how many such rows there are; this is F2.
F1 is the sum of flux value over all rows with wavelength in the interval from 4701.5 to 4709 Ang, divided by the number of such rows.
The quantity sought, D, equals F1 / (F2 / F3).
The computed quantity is -0.07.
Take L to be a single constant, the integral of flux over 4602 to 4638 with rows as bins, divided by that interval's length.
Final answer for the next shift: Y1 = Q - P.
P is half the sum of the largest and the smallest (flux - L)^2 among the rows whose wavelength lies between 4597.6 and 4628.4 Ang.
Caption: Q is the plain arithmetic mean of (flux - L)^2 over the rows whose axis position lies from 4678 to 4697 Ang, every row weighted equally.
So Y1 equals -0.086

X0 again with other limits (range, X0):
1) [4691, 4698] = 4697.67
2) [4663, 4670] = 4669.63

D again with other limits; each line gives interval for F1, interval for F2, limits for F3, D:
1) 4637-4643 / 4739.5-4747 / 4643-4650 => -0.10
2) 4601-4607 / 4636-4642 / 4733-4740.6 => -0.01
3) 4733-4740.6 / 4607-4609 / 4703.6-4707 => -0.19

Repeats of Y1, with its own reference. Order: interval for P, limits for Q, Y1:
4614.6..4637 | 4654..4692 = -0.024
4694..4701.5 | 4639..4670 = -0.015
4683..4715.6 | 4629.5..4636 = -0.096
